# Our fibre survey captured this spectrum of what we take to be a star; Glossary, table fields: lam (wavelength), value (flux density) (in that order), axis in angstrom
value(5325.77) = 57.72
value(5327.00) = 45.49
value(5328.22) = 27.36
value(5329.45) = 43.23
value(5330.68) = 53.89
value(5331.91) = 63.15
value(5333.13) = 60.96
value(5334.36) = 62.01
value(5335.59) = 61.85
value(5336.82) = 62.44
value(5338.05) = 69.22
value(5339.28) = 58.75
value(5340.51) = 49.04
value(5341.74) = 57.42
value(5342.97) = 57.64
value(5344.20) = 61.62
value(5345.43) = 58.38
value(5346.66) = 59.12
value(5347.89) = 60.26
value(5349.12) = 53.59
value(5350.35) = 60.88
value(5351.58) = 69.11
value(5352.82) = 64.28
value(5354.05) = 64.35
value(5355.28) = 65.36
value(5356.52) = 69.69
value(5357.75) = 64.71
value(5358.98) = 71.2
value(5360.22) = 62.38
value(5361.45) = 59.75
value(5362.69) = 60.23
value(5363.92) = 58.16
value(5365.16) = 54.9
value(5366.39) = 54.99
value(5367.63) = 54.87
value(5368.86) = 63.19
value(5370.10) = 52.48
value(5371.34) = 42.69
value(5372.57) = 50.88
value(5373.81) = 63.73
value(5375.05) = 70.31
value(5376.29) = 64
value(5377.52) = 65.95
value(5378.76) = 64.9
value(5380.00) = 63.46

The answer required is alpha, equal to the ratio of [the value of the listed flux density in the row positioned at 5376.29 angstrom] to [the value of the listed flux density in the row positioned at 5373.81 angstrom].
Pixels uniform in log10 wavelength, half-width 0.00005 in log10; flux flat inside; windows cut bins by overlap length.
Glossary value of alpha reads 1.00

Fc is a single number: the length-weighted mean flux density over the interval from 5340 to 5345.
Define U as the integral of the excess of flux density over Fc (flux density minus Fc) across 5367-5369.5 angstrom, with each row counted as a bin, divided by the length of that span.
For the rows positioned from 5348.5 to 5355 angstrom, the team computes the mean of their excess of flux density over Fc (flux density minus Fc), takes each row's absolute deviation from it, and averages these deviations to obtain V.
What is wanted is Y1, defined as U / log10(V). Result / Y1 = 3.7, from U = 2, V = 4.2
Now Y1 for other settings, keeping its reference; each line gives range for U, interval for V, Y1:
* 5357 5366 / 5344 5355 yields 9.8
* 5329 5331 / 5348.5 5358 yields -16.0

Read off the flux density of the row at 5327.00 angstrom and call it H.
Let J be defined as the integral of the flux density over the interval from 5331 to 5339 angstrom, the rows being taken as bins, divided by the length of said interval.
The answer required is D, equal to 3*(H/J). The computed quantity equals 2.18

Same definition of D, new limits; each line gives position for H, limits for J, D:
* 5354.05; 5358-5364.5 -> 3.09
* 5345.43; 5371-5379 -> 2.88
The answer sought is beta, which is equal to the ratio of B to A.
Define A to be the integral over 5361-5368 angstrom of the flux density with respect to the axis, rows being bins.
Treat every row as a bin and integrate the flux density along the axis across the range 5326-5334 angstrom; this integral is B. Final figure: 1.00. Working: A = 400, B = 399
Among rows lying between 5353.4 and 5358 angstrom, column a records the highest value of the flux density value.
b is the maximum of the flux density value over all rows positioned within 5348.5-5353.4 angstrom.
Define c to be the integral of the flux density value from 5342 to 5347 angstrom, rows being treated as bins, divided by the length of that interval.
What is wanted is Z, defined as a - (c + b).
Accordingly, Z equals -59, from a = 69.69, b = 69.11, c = 59.1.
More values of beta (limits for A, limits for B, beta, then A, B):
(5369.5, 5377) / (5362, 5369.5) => 1.00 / 431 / 433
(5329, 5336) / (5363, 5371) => 1.11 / 404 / 449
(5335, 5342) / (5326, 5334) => 0.95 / 419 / 399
